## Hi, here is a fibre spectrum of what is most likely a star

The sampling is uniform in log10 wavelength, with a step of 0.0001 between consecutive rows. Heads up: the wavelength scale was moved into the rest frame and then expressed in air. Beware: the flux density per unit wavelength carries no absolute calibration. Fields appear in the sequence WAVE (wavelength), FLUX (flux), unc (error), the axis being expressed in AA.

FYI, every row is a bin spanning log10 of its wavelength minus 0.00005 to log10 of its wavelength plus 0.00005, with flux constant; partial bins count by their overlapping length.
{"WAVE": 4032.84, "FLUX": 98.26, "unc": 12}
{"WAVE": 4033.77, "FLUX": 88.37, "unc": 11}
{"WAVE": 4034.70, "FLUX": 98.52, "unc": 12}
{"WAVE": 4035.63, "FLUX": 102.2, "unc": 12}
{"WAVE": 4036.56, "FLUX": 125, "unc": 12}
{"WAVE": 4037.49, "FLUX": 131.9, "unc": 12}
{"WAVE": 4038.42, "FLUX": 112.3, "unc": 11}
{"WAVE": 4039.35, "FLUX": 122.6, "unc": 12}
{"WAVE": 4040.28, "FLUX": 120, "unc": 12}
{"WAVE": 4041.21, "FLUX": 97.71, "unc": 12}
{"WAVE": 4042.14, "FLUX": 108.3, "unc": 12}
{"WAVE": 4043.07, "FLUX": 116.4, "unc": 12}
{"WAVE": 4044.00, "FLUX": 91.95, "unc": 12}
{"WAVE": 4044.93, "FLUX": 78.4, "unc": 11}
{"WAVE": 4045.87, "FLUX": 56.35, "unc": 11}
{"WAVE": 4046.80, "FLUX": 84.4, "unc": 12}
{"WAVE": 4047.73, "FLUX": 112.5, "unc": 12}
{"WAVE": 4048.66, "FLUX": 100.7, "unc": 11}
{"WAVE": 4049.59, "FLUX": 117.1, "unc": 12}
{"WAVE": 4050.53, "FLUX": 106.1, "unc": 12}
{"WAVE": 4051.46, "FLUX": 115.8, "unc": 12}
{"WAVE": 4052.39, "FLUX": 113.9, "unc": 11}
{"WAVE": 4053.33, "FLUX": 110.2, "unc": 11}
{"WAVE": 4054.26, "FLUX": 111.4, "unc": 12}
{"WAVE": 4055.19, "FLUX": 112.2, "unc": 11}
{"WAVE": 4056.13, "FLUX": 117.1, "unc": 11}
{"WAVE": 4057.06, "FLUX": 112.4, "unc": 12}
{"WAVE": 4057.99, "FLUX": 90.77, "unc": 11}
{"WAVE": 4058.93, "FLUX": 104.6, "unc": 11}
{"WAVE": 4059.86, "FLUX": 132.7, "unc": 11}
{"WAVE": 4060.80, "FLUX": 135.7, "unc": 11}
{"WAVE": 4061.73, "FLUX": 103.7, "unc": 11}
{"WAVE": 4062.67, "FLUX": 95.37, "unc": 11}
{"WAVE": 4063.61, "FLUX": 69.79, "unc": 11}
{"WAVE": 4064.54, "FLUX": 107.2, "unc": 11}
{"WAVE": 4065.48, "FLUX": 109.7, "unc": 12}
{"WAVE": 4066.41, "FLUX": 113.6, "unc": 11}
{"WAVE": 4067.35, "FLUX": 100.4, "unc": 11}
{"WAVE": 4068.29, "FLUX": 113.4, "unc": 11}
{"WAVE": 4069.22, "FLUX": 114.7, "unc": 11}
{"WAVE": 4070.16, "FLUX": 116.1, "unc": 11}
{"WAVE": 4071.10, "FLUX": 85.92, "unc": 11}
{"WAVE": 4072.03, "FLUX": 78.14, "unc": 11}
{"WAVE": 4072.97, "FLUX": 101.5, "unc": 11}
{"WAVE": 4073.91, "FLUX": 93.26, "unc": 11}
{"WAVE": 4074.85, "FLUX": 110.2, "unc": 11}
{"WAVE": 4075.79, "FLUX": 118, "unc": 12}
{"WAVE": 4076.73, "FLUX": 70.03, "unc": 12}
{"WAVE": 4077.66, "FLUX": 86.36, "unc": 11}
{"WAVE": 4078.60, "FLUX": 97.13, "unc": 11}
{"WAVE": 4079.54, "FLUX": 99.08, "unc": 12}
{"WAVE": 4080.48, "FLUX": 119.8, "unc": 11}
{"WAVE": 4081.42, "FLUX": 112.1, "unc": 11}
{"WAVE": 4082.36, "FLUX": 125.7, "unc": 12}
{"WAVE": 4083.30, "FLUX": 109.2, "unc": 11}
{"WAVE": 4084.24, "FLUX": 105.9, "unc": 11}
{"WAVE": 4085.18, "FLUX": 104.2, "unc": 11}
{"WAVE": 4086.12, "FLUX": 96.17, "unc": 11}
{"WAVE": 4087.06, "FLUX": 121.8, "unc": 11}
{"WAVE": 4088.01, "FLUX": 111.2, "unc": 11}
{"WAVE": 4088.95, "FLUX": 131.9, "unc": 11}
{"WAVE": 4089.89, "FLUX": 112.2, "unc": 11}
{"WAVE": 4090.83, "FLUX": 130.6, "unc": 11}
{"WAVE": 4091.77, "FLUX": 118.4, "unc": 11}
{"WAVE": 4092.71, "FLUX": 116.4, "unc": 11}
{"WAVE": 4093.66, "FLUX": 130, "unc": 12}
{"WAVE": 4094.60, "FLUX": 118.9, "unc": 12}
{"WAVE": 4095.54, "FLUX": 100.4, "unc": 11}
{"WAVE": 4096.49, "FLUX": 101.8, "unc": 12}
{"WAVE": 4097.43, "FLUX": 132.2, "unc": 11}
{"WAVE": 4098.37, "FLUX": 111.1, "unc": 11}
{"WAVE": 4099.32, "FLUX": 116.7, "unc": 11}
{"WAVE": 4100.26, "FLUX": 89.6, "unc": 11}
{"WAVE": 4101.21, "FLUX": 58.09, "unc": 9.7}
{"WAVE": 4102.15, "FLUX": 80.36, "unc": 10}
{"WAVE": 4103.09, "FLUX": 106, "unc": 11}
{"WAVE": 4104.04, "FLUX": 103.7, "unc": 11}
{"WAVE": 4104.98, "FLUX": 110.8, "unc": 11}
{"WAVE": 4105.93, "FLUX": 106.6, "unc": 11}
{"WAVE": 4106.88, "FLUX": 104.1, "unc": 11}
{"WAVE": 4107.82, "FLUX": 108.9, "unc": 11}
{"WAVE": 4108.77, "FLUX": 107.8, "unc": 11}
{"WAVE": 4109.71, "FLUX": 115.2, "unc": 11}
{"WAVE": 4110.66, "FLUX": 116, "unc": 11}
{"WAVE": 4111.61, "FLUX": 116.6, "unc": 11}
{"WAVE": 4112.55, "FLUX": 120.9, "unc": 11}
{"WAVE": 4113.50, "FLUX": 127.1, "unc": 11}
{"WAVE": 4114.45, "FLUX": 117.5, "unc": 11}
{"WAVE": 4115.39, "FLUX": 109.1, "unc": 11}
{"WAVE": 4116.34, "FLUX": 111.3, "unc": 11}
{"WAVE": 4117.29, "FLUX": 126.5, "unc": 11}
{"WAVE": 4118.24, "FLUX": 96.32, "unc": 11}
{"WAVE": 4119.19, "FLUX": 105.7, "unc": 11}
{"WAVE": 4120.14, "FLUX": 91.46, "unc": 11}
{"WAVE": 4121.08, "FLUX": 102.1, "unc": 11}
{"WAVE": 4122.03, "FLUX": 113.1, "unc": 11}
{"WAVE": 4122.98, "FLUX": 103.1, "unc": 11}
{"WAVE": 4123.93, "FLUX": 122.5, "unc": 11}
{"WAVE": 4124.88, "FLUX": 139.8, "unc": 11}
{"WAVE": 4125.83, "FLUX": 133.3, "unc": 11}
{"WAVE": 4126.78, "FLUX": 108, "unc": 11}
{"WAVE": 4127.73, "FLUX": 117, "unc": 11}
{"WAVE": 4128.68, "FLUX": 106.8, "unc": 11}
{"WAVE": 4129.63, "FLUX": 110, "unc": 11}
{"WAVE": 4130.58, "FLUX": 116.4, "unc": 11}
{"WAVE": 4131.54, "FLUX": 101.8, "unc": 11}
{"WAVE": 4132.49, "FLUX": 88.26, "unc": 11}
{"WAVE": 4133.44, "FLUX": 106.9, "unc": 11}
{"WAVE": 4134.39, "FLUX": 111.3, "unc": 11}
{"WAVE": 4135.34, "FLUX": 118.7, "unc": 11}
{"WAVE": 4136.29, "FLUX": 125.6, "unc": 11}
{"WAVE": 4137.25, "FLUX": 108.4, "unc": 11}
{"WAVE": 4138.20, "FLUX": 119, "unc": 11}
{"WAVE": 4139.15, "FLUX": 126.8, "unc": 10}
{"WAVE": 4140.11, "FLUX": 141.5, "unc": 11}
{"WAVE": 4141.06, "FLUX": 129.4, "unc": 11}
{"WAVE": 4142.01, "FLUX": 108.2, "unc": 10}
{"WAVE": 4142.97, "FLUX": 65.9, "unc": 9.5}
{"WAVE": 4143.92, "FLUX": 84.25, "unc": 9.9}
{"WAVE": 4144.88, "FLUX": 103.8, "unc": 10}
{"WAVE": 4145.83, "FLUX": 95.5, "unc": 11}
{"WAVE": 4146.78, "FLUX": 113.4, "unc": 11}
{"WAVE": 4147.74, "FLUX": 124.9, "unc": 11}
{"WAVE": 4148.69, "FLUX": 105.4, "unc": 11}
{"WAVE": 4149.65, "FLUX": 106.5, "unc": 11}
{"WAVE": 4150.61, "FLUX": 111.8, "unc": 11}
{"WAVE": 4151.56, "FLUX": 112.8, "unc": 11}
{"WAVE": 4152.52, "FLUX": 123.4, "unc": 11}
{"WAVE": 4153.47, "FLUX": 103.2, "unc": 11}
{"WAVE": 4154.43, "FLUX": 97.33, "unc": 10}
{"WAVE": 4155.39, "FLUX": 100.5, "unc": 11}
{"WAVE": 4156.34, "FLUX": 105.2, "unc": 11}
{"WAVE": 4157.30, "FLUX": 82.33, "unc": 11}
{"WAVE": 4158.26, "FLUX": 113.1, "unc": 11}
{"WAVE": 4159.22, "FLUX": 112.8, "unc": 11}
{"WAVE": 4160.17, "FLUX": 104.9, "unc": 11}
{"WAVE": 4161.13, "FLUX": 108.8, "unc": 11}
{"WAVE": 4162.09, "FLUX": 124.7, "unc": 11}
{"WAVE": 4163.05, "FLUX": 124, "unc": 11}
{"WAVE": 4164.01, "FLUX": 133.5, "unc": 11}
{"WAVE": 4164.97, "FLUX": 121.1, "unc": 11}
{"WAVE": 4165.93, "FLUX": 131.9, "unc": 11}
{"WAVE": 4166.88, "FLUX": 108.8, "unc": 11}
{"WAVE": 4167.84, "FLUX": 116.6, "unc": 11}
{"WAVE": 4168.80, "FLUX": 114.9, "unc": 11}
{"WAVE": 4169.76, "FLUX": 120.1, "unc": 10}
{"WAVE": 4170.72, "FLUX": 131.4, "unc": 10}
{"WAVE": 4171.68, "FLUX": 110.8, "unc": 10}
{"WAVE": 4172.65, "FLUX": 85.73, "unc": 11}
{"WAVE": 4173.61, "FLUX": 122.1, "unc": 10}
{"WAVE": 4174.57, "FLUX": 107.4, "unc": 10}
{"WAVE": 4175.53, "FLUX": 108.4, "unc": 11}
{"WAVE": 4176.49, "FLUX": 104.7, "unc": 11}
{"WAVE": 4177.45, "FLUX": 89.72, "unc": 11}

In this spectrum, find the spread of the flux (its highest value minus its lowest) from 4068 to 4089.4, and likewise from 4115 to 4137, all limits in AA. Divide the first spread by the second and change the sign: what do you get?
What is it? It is -1.20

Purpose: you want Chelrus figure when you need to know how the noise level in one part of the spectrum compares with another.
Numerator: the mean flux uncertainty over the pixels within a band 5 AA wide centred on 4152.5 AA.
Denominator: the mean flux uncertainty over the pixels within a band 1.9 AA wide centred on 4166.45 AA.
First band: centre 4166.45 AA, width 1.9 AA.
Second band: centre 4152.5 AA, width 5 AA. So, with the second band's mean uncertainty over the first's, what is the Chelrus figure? 0.98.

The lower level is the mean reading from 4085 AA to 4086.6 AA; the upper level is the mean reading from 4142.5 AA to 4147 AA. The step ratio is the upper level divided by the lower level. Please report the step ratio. 0.92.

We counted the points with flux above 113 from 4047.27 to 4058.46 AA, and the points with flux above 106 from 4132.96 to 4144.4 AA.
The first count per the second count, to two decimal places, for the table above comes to 0.40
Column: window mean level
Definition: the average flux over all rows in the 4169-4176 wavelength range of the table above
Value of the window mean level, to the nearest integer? 112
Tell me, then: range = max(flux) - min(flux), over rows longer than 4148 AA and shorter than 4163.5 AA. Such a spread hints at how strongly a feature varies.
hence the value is 42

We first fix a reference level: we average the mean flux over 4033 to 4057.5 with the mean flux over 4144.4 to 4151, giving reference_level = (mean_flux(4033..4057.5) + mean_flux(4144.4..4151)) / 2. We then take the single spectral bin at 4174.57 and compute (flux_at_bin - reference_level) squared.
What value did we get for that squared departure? 0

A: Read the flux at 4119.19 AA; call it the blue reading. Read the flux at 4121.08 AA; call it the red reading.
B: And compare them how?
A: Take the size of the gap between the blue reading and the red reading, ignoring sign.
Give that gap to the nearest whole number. 4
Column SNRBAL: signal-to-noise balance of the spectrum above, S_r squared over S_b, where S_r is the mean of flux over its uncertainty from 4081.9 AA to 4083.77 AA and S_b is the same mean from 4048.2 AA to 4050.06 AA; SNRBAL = 11.0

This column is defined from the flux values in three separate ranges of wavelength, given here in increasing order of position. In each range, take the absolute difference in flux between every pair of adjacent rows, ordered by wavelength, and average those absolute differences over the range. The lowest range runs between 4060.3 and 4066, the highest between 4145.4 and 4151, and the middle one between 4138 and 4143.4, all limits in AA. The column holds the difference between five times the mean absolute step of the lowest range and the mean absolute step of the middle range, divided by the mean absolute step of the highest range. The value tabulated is 7.8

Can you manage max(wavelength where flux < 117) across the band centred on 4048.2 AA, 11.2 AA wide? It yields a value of 4053.33 AA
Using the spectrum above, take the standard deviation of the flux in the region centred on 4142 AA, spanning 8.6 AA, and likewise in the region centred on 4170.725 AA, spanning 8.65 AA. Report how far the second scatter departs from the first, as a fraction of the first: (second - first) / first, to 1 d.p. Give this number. -0.5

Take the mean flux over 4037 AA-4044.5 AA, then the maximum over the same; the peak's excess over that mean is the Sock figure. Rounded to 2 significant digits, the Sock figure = 19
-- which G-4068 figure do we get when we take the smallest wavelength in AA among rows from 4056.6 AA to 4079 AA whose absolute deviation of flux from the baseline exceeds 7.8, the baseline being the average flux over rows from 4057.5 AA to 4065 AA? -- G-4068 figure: 4057.99 AA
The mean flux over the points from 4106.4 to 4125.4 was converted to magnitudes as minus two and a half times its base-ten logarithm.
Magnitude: -5.13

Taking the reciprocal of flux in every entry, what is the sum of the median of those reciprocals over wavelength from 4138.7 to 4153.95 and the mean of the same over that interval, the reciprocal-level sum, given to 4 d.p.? 0.0185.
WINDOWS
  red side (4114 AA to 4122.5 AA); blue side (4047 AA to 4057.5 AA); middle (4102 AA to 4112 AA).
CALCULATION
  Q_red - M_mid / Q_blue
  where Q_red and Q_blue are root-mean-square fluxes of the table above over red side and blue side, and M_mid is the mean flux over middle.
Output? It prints 108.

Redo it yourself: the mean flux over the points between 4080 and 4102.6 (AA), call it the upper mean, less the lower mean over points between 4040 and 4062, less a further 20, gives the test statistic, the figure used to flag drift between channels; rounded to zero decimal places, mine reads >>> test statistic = -16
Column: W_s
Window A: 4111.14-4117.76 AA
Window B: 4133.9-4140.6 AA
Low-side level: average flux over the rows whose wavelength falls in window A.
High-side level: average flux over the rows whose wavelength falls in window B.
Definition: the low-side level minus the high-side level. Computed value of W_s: -3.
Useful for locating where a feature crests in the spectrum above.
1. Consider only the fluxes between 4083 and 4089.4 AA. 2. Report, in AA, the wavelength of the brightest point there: 4088.95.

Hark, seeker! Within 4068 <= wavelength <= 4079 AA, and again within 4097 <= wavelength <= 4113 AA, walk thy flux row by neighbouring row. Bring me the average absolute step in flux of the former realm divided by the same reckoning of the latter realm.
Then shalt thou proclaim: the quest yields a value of 1.5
